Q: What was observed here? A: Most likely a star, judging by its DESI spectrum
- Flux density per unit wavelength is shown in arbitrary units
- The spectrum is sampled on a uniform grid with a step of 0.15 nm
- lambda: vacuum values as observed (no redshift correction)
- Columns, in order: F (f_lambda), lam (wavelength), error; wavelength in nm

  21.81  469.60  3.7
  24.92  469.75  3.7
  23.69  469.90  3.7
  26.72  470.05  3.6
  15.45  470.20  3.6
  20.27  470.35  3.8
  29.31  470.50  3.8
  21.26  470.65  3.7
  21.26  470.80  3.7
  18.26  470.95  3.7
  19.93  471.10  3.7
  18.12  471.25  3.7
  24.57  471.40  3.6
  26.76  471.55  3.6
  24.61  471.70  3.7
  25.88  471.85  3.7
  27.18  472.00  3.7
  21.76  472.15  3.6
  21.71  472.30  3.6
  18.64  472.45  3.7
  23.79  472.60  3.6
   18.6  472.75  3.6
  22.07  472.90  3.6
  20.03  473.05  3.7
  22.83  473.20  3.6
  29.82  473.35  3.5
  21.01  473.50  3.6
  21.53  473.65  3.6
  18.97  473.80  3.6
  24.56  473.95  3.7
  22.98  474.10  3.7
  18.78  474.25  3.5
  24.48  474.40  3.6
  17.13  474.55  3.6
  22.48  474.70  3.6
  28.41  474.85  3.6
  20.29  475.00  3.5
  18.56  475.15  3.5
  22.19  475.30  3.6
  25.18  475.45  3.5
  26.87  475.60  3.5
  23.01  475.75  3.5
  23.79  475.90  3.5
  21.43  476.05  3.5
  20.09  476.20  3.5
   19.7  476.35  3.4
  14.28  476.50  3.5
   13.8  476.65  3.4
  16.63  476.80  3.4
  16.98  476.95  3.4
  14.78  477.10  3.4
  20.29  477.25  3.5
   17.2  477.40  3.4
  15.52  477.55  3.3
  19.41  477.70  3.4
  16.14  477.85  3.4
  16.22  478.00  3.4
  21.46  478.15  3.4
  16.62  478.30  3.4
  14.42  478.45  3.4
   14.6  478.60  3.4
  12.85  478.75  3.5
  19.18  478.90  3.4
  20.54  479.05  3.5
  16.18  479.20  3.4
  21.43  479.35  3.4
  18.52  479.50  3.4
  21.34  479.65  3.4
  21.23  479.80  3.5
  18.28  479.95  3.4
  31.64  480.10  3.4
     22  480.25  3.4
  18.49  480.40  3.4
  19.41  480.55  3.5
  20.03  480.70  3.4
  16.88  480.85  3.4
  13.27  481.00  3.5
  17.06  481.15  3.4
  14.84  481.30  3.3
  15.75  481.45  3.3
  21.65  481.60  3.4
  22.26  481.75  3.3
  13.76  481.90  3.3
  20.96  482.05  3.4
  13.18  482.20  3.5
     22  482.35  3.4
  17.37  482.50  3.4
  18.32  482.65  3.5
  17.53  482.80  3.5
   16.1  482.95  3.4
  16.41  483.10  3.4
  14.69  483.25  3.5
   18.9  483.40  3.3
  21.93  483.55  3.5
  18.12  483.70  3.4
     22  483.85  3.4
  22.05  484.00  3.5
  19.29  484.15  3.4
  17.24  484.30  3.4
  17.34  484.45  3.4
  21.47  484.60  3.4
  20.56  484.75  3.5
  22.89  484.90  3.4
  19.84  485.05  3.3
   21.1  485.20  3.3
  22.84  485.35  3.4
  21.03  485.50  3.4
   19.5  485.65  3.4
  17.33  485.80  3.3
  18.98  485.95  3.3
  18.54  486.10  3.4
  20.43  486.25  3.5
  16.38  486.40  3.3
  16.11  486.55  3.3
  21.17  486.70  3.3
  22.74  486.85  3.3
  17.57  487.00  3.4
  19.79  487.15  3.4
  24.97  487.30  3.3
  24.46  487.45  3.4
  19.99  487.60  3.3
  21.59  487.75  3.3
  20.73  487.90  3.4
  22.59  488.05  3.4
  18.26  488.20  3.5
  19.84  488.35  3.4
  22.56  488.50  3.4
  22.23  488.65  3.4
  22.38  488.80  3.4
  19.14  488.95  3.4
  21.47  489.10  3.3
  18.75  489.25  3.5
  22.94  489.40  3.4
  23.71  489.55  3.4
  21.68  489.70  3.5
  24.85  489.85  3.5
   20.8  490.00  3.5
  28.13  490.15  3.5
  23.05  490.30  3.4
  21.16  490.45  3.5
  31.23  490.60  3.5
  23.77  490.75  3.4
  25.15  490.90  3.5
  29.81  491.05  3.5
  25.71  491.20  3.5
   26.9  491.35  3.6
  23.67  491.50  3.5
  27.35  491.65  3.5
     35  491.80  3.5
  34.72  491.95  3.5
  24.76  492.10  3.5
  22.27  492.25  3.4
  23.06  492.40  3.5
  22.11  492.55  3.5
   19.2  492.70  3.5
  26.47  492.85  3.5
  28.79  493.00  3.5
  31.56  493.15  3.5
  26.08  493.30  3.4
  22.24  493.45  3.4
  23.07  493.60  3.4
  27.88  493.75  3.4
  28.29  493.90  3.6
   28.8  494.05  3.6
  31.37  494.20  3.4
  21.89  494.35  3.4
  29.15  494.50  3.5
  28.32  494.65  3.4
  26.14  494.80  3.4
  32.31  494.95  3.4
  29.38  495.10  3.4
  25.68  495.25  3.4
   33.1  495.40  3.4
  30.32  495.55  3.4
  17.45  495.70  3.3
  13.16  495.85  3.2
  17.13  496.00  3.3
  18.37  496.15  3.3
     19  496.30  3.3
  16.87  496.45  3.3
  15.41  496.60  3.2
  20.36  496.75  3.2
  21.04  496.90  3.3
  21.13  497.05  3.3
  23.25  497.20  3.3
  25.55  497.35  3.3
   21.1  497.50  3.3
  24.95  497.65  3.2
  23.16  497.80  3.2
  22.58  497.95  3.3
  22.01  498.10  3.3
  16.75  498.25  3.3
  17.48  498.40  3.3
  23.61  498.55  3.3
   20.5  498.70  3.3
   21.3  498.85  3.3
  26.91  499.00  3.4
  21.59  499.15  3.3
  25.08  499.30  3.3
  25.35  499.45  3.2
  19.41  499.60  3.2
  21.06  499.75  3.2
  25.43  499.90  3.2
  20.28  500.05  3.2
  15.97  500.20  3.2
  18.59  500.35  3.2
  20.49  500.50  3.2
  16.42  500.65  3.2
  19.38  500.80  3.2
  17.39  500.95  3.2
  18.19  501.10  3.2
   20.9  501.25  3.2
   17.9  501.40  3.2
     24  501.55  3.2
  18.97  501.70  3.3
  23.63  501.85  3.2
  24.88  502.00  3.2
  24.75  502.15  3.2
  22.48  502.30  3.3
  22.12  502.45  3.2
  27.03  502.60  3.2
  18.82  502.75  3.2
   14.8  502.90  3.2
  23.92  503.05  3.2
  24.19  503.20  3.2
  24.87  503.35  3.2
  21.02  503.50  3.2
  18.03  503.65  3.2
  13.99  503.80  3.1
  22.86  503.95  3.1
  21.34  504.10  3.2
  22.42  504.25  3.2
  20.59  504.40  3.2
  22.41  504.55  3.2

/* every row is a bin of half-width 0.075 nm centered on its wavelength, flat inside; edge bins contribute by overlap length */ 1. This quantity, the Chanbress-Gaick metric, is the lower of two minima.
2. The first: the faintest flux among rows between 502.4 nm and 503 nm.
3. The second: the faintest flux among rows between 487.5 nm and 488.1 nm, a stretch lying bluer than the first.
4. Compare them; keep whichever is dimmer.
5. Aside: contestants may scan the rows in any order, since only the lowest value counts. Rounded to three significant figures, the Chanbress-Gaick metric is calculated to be 14.8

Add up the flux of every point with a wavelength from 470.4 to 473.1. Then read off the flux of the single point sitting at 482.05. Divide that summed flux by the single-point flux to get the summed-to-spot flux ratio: 19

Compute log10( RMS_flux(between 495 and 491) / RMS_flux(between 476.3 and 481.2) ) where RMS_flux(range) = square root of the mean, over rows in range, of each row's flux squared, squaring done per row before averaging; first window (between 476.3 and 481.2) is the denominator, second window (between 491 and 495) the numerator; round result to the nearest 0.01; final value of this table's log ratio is 0.17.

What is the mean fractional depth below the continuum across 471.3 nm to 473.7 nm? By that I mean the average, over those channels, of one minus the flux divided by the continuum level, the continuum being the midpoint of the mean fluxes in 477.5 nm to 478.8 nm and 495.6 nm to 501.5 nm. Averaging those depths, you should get -0.26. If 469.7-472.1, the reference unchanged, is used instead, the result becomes -0.25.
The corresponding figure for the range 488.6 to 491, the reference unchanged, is -0.26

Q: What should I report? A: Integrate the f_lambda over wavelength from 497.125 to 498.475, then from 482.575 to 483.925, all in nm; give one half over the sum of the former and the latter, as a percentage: 0.924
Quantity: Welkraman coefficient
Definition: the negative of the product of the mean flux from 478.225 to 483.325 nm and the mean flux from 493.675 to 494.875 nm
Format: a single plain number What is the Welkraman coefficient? -505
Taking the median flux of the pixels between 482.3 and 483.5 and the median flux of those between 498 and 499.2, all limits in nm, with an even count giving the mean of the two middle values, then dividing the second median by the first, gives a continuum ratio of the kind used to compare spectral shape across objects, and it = 1.23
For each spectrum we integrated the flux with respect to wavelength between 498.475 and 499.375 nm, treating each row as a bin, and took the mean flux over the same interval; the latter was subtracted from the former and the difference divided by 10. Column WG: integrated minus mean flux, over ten -0.232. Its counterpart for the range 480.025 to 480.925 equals -0.214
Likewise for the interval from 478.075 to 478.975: -0.165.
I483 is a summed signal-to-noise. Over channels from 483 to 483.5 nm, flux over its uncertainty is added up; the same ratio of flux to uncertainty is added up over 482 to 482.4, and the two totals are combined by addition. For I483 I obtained 31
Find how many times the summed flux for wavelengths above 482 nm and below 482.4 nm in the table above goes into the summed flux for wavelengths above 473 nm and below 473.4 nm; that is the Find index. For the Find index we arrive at 1.3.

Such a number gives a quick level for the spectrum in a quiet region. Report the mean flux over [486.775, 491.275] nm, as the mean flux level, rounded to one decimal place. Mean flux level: 22.7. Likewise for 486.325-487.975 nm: 20.5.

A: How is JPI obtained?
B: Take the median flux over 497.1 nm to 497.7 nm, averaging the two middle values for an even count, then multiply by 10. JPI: 241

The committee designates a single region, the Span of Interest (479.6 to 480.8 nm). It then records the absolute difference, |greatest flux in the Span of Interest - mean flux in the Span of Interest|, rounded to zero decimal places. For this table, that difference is 10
